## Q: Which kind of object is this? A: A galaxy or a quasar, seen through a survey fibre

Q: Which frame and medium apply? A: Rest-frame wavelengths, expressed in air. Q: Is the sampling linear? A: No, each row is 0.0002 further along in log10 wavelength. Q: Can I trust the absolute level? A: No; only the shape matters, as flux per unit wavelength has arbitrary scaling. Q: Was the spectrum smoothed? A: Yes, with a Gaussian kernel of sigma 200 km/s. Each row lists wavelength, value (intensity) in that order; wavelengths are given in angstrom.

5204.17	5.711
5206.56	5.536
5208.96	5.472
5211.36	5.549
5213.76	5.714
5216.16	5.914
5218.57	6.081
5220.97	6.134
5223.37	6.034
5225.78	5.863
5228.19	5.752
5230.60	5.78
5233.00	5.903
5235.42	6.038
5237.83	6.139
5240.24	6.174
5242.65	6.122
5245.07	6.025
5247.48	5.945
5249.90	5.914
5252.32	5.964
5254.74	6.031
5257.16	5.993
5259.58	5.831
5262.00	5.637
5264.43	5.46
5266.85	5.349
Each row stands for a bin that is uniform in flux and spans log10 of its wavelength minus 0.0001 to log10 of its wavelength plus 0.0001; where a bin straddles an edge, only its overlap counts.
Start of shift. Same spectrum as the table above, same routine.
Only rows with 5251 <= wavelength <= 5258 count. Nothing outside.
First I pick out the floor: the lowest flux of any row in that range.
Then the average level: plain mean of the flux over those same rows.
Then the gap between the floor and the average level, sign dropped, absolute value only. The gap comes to 0.03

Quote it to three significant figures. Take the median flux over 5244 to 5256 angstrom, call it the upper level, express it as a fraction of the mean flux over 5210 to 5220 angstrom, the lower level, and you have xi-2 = 1.03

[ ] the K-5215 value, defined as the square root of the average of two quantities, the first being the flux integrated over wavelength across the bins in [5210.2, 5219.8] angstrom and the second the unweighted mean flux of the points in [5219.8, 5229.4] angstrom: 5.56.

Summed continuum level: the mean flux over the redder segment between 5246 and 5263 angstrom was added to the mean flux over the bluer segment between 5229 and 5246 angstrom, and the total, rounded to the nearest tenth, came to 11.9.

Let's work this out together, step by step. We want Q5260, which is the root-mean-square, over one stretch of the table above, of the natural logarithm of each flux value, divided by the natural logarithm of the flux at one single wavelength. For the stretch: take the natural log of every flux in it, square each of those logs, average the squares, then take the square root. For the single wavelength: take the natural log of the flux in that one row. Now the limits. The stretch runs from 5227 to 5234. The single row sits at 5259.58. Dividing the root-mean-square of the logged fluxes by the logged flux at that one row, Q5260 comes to 1.00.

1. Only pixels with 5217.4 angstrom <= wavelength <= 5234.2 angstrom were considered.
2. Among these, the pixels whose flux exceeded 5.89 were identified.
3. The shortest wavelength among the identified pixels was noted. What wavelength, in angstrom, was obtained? 5218.57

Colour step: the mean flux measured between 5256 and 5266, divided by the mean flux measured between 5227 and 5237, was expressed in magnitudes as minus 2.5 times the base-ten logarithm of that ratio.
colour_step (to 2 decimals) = 0.03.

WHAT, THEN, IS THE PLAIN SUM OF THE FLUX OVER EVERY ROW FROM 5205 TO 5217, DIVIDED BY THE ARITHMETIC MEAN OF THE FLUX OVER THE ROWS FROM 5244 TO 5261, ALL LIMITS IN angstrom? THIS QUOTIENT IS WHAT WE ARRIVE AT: 4.7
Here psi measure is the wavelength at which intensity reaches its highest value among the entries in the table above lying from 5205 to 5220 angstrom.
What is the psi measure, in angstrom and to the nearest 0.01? 5218.57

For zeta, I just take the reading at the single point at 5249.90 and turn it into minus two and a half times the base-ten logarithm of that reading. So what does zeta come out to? -1.930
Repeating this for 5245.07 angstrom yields -1.950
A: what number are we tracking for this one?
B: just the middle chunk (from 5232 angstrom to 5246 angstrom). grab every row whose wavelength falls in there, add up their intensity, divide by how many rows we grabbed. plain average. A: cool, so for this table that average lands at 6.07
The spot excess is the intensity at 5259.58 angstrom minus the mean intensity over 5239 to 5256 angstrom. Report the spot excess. -0.19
